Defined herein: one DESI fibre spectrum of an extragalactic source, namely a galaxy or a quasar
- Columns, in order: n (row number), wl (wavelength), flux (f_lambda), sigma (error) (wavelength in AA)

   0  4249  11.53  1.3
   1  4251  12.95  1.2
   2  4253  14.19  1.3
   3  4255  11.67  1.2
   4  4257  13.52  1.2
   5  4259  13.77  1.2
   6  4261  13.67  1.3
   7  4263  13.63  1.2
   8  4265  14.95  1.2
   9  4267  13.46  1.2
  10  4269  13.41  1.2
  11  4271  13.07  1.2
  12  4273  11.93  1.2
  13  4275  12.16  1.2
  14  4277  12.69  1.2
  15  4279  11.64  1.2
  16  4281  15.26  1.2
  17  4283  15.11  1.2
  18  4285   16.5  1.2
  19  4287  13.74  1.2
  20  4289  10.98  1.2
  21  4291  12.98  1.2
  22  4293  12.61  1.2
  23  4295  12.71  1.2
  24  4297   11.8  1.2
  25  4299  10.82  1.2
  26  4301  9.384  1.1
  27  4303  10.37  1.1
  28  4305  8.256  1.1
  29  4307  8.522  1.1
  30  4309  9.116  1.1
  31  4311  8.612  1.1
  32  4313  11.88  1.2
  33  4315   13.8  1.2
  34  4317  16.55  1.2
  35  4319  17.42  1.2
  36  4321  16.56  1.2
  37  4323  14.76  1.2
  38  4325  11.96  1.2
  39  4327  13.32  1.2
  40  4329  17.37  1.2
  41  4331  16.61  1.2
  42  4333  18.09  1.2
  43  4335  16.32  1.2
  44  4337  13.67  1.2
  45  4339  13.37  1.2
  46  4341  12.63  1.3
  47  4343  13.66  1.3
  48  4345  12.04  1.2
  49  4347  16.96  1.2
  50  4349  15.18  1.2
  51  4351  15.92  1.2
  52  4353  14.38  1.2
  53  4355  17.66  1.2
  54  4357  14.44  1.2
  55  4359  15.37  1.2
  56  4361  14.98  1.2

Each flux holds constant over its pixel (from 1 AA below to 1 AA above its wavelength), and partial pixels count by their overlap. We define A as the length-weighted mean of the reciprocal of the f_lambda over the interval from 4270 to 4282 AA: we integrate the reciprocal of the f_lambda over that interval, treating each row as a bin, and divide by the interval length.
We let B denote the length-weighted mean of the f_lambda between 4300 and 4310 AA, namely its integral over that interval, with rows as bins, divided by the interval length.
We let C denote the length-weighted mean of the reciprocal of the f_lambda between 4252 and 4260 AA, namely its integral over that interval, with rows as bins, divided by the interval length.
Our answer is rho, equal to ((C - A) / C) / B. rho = -0.005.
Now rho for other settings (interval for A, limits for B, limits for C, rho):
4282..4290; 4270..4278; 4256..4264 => 0.001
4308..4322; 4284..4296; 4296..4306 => 0.015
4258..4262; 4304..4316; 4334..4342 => -0.001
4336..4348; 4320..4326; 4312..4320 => -0.005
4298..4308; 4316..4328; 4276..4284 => -0.029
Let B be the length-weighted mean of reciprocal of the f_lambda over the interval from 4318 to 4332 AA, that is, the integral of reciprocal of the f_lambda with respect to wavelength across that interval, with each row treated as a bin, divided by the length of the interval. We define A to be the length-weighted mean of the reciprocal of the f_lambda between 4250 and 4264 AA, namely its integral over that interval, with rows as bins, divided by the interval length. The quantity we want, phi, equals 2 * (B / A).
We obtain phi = 1.76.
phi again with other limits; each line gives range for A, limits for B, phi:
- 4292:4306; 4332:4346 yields 1.52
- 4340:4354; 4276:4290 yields 2.11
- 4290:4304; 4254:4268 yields 1.69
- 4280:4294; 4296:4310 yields 2.84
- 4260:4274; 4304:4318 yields 2.61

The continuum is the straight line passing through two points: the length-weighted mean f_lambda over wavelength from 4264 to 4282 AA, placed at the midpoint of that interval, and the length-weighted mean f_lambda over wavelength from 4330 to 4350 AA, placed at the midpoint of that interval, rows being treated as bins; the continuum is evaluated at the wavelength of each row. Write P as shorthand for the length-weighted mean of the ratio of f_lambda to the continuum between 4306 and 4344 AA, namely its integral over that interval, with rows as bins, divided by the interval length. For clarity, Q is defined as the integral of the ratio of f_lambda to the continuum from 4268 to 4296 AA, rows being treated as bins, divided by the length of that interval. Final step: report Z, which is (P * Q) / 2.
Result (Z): 0.472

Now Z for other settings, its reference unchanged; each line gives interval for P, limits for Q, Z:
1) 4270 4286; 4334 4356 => 0.499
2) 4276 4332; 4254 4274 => 0.475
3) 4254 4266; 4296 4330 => 0.459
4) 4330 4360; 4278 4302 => 0.475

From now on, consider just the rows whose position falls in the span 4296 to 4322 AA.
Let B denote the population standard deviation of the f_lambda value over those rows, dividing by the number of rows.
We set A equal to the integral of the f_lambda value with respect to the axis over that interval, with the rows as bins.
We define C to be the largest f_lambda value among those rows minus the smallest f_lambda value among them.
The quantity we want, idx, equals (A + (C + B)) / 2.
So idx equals 159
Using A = 306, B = 3.17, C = 9.2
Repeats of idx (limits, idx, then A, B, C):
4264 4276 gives 81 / 158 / 0.99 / 3.0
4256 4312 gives 350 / 689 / 2.12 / 8.2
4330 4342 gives 94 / 181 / 1.99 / 5.5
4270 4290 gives 137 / 266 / 1.71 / 5.5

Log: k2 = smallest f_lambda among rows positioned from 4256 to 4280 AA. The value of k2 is 11.64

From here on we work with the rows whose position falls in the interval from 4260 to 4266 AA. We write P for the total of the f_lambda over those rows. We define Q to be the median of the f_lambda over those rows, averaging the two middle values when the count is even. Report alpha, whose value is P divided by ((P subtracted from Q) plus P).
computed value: 3.09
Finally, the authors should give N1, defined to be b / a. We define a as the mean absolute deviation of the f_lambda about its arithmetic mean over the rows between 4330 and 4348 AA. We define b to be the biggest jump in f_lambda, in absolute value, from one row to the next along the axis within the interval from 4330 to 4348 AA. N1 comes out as 2.5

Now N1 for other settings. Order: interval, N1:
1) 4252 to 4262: 3.7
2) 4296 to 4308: 1.9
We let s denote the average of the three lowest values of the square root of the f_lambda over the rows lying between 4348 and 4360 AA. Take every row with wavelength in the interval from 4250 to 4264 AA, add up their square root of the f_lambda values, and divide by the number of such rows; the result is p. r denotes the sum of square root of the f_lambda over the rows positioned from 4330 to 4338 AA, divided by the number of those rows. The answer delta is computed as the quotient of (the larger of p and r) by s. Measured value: 1.05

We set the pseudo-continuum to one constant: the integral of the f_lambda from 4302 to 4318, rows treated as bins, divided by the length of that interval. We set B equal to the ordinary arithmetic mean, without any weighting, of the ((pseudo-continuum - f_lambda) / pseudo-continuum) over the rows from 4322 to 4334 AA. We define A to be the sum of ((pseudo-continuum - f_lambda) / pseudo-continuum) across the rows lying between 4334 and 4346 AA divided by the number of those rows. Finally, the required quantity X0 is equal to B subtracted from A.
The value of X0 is 0.2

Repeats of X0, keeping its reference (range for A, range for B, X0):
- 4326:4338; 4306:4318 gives -0.4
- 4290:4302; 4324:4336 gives 0.4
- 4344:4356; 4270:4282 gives -0.2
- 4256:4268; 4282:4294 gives 0.0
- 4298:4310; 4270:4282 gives 0.3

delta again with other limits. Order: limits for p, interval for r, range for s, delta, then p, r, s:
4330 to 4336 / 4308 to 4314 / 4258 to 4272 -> 1.13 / 4.12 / 3.13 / 3.65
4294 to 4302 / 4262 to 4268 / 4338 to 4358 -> 1.05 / 3.34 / 3.74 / 3.56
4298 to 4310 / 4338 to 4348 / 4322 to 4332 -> 1.01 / 3.06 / 3.70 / 3.65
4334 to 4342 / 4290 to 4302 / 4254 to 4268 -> 1.04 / 3.74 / 3.42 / 3.59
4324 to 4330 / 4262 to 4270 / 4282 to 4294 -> 1.08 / 3.76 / 3.72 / 3.49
